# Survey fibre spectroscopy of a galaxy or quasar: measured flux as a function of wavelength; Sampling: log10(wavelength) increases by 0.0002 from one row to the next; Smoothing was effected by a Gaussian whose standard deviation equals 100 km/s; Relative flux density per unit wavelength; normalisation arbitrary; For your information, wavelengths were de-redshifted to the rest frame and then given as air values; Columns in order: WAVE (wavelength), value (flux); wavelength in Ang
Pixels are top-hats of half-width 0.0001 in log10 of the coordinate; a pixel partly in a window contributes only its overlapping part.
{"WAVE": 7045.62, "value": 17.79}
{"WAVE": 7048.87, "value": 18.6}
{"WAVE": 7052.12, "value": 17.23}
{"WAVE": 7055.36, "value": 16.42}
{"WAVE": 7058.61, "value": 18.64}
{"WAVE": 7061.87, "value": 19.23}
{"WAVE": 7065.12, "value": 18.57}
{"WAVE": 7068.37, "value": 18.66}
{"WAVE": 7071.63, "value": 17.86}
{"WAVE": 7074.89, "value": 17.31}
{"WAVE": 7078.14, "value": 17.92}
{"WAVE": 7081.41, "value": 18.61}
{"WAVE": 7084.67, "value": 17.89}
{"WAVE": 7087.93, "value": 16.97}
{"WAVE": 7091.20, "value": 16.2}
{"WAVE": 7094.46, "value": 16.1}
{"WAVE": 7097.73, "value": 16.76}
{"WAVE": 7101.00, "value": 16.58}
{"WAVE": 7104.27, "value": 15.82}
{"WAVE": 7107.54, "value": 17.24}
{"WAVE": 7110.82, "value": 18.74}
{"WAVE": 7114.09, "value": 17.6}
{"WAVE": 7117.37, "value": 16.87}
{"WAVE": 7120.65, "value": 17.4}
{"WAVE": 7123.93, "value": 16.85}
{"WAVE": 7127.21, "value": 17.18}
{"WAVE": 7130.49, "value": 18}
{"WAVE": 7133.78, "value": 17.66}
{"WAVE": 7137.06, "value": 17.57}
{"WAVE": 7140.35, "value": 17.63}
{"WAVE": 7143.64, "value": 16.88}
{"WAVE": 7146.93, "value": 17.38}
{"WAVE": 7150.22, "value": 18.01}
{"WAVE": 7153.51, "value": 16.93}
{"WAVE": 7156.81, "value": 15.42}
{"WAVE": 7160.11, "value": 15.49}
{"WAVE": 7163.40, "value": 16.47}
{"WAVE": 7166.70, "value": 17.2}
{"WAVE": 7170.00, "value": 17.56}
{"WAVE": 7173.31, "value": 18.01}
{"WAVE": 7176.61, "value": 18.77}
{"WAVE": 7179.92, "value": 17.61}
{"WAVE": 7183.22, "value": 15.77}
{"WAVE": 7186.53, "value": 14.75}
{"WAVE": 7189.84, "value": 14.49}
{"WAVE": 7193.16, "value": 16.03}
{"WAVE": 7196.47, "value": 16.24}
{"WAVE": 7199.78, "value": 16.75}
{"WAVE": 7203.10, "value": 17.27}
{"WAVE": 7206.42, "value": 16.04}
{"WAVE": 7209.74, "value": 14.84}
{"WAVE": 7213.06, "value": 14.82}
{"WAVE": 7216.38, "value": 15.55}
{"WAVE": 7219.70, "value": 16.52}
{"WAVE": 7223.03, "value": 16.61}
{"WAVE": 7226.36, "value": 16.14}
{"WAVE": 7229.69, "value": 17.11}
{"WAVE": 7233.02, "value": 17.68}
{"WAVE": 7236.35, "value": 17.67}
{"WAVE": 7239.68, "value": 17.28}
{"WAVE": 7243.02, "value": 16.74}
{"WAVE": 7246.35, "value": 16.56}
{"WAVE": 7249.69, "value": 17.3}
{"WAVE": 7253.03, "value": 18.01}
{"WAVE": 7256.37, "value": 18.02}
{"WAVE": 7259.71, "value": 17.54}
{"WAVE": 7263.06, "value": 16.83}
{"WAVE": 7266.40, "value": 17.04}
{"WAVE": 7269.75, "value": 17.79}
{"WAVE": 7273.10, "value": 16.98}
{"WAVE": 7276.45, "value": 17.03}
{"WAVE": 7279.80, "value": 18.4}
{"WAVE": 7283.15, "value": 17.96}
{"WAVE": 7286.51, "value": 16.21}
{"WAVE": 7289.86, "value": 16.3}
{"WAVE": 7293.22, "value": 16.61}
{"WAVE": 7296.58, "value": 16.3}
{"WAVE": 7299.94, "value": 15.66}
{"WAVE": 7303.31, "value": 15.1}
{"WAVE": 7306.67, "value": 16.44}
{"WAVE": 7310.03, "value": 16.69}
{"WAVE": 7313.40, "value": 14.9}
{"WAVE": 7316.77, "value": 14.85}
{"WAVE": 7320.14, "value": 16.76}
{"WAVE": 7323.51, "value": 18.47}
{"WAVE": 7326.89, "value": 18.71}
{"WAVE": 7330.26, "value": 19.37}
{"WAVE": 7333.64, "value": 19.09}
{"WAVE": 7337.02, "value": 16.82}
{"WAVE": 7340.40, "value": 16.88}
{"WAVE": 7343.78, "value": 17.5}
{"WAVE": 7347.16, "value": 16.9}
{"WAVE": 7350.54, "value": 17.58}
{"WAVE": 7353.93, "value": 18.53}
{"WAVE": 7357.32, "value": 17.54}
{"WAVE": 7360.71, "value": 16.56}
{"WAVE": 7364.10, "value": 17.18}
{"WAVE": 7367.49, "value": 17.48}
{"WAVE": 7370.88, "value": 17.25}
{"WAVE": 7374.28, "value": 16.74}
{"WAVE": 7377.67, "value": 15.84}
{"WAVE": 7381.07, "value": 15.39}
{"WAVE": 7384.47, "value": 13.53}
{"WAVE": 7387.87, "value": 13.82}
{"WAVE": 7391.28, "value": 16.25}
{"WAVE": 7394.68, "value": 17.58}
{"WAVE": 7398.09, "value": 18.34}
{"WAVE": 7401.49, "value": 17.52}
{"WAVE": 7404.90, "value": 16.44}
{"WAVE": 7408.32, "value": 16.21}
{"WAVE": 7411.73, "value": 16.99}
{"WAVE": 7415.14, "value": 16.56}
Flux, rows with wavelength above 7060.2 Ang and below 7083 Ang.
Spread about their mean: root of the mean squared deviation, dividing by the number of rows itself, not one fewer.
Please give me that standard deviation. 0.60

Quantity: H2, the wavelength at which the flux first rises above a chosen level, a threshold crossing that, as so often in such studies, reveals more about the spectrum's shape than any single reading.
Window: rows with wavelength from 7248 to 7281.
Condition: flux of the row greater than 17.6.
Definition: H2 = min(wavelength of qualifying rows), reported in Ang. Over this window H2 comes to 7253.03 Ang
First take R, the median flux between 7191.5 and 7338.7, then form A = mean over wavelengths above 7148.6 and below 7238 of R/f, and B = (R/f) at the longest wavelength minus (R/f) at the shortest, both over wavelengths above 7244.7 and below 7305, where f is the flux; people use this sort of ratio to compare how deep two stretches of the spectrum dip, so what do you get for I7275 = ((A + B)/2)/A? 0.55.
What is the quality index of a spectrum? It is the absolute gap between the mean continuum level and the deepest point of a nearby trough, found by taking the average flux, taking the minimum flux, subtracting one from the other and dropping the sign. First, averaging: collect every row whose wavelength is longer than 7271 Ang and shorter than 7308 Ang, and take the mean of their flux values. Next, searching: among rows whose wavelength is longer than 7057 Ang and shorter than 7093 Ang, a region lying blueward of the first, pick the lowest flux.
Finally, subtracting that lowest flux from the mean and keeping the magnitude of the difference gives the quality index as 0.4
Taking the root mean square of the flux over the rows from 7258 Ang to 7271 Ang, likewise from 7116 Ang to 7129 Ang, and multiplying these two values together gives 295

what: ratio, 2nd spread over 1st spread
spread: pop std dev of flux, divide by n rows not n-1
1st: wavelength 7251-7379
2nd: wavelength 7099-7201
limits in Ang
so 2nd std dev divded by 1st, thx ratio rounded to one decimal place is 1.0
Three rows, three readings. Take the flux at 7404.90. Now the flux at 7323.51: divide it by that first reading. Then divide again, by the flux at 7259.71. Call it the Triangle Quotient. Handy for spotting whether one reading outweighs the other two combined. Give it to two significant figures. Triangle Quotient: 0.064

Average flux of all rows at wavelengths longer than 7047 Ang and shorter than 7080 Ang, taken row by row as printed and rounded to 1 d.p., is 18.0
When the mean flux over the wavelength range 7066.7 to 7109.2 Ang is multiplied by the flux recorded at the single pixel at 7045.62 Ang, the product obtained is 306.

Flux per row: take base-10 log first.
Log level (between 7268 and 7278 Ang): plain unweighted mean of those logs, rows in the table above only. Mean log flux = 1.24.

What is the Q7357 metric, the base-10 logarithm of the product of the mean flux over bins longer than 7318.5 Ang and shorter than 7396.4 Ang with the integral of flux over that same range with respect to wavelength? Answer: 4.4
